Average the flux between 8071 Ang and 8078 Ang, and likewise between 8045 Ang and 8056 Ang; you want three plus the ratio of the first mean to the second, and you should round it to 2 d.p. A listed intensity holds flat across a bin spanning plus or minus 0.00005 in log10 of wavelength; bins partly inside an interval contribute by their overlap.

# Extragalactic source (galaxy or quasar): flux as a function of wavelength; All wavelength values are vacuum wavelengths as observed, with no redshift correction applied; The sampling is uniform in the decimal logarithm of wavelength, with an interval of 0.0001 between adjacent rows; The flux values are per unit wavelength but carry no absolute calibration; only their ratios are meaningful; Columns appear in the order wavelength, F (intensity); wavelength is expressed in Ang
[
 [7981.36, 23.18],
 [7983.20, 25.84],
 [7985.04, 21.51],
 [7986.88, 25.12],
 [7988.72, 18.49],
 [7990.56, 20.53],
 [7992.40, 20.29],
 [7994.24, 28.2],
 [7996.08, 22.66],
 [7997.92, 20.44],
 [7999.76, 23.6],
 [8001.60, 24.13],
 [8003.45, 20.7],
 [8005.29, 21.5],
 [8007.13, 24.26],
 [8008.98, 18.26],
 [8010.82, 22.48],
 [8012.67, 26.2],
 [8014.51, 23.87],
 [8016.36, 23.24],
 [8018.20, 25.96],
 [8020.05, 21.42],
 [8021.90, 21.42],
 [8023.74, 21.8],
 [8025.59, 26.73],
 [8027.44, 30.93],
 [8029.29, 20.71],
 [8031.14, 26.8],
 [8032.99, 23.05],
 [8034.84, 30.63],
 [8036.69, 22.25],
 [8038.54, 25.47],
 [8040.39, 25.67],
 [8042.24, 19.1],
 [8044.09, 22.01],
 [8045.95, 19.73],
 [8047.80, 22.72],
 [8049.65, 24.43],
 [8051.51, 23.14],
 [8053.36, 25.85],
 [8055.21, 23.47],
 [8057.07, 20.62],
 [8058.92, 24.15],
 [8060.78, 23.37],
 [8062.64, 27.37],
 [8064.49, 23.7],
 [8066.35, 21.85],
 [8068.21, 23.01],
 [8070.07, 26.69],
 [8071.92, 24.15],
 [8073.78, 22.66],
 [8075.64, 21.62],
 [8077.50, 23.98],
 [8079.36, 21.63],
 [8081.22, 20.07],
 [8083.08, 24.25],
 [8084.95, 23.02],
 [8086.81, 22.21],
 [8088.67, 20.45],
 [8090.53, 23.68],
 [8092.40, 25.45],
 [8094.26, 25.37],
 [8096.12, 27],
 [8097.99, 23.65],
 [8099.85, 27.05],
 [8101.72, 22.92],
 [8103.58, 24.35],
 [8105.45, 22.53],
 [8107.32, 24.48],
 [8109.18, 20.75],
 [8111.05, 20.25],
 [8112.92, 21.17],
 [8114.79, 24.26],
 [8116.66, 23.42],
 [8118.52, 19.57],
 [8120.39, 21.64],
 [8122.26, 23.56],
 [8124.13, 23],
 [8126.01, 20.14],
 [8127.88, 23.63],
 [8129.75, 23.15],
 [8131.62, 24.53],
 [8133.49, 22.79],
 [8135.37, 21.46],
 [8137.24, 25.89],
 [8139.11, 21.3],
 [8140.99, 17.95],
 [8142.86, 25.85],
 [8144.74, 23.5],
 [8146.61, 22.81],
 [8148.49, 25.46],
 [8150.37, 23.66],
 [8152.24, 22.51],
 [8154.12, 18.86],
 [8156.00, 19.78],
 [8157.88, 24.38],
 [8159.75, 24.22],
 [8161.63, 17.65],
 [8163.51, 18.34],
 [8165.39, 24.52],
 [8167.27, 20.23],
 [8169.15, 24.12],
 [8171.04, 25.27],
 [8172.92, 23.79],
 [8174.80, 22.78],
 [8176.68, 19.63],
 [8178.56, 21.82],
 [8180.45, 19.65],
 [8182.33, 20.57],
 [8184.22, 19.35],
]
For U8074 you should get 3.99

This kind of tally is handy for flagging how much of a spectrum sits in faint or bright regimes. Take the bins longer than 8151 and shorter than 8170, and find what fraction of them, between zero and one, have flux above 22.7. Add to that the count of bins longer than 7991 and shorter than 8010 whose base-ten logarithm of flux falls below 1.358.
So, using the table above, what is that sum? 6.40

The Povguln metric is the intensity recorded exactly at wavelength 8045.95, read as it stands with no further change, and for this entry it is 19.73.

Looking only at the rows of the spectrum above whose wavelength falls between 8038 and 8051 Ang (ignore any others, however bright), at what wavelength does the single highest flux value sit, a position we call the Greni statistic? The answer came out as 8040.39 Ang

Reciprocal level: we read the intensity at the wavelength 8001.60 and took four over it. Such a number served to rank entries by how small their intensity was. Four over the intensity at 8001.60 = 0.1658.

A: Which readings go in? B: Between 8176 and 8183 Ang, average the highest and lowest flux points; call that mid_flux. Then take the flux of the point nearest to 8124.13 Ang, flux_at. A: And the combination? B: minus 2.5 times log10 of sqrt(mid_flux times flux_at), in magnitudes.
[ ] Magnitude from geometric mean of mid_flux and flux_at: -3.35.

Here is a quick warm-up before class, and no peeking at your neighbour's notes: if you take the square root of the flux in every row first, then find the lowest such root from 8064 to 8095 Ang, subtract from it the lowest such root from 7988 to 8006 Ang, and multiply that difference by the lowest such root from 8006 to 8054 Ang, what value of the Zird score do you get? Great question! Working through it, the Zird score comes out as 0.8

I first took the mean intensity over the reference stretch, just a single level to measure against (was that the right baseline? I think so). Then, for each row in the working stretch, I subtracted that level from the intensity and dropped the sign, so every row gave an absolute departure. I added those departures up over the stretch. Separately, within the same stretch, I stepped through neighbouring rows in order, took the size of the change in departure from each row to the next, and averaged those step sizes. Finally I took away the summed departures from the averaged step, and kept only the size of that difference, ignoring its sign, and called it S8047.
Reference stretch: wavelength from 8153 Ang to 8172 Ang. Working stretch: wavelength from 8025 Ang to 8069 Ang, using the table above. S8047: 66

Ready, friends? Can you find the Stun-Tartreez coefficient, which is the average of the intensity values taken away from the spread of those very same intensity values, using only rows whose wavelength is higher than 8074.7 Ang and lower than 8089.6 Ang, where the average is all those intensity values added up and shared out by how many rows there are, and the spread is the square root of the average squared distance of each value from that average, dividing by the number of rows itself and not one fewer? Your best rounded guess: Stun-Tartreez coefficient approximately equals -20.7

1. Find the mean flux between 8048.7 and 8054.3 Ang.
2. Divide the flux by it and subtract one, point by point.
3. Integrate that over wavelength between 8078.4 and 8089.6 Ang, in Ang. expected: -1.16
